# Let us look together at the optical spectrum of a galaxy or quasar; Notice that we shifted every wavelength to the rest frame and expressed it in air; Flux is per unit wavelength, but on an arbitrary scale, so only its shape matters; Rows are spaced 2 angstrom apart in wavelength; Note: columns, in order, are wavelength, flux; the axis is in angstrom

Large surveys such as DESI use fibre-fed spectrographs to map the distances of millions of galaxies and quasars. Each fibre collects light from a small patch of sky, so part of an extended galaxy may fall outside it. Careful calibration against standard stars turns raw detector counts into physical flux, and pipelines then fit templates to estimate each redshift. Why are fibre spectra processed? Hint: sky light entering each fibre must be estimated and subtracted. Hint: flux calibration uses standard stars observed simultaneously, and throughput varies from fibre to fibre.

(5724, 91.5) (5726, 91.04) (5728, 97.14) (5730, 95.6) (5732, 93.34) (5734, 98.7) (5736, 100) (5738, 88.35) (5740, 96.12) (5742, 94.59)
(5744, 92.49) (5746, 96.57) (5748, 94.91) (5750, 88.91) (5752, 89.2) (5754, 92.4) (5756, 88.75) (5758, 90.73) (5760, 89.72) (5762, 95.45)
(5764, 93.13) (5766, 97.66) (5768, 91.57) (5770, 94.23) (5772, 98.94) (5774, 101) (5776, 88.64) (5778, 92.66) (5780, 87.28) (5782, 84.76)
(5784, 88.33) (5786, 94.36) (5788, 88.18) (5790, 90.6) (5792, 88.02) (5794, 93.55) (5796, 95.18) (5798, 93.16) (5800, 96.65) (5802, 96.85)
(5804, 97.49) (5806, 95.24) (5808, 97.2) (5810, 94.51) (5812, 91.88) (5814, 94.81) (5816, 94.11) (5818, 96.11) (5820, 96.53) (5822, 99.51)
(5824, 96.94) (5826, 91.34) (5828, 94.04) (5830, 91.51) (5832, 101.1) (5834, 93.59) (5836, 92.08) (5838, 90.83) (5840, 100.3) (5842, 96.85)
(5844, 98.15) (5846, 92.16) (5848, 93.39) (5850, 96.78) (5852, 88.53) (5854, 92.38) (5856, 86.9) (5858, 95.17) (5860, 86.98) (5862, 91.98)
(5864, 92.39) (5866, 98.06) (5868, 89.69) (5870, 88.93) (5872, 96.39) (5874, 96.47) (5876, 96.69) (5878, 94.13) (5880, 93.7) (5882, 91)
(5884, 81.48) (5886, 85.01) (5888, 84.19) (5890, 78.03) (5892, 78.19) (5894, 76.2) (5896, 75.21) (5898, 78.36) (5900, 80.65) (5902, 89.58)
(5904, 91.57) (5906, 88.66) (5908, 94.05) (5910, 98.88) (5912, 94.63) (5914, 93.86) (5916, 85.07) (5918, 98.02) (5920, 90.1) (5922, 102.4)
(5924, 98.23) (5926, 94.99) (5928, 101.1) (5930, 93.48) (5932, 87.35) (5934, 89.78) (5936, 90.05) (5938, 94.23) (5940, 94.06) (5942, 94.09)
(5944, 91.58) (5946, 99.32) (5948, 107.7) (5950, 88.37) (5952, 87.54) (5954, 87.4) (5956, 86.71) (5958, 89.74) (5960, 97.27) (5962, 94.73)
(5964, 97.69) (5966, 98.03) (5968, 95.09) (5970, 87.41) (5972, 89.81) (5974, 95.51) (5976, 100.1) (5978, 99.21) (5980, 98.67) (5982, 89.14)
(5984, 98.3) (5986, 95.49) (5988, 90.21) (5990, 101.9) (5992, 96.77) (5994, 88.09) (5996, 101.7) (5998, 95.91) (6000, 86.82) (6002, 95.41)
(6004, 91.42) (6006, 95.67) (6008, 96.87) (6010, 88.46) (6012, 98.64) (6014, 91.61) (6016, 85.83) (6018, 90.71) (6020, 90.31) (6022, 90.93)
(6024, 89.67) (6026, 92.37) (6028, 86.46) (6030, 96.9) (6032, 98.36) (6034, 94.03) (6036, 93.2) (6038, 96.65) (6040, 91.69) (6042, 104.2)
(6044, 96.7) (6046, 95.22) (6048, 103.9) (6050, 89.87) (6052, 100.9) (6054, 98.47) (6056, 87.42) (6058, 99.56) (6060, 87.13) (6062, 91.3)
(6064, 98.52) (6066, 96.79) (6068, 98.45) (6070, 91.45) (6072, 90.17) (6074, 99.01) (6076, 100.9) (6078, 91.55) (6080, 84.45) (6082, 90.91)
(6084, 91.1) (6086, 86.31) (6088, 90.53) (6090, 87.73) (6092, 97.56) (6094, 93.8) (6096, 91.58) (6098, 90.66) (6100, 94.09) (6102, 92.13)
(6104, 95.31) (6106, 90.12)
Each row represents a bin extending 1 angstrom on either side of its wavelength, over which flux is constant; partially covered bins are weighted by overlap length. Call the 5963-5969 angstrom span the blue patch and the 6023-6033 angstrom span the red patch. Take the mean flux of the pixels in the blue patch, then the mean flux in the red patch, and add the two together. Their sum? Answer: 190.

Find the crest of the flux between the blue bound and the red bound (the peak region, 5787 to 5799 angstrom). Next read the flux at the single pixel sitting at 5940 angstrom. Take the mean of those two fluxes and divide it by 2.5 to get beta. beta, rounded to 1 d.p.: 37.8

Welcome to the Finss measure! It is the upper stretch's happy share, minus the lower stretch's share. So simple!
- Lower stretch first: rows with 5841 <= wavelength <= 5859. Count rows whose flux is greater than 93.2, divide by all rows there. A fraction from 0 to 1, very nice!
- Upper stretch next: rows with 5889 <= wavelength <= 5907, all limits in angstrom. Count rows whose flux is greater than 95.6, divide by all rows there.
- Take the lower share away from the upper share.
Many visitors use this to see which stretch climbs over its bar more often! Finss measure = -0.6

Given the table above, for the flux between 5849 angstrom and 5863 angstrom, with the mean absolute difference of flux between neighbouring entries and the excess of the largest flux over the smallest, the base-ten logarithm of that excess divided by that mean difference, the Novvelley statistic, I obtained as 0.18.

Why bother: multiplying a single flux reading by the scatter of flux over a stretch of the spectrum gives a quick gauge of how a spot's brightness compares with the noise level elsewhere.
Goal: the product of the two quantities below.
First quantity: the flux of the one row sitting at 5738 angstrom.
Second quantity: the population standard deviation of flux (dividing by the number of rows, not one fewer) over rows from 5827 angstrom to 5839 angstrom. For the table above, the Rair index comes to 303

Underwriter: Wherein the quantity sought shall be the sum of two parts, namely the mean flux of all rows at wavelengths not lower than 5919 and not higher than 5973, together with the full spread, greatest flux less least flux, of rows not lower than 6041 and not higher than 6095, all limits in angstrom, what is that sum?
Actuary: 113.4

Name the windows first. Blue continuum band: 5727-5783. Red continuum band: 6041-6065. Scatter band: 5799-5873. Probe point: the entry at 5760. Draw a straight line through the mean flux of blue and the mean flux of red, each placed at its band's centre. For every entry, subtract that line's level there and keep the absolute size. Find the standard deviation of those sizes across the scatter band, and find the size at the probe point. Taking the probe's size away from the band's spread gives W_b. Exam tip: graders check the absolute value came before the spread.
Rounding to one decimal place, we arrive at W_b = -1.7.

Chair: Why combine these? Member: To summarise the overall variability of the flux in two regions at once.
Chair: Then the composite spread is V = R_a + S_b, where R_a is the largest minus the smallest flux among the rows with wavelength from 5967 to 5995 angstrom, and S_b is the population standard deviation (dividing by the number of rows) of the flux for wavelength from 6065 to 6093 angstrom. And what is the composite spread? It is 19.4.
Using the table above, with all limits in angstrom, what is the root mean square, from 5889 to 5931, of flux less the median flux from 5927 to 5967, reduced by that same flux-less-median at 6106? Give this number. 13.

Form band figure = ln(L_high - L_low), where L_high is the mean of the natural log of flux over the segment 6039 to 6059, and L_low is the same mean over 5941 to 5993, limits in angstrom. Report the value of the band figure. -3.7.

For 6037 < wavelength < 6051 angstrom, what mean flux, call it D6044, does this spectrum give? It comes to 96.9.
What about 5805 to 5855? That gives 94.8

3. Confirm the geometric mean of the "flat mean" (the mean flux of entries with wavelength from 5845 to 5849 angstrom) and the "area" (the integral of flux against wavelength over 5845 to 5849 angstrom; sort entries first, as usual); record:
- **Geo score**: 186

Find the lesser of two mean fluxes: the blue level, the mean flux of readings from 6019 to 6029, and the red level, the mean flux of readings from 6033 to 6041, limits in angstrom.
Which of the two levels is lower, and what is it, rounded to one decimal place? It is 89.9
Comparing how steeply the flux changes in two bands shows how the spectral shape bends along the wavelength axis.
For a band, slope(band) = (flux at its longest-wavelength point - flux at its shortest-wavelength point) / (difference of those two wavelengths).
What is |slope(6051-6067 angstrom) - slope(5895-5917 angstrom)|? 0.79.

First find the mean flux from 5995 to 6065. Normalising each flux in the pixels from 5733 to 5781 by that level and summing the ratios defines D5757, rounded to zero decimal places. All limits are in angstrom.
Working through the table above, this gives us 24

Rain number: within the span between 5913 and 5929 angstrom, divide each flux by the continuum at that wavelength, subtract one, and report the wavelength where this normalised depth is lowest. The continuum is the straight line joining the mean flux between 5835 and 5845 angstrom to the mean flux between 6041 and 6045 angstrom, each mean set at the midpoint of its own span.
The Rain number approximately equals 5916 angstrom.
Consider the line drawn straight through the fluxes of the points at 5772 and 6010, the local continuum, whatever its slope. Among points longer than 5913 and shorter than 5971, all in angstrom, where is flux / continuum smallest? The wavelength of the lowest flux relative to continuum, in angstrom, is 5916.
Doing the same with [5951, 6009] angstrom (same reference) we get 5956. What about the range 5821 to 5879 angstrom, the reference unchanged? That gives 5856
